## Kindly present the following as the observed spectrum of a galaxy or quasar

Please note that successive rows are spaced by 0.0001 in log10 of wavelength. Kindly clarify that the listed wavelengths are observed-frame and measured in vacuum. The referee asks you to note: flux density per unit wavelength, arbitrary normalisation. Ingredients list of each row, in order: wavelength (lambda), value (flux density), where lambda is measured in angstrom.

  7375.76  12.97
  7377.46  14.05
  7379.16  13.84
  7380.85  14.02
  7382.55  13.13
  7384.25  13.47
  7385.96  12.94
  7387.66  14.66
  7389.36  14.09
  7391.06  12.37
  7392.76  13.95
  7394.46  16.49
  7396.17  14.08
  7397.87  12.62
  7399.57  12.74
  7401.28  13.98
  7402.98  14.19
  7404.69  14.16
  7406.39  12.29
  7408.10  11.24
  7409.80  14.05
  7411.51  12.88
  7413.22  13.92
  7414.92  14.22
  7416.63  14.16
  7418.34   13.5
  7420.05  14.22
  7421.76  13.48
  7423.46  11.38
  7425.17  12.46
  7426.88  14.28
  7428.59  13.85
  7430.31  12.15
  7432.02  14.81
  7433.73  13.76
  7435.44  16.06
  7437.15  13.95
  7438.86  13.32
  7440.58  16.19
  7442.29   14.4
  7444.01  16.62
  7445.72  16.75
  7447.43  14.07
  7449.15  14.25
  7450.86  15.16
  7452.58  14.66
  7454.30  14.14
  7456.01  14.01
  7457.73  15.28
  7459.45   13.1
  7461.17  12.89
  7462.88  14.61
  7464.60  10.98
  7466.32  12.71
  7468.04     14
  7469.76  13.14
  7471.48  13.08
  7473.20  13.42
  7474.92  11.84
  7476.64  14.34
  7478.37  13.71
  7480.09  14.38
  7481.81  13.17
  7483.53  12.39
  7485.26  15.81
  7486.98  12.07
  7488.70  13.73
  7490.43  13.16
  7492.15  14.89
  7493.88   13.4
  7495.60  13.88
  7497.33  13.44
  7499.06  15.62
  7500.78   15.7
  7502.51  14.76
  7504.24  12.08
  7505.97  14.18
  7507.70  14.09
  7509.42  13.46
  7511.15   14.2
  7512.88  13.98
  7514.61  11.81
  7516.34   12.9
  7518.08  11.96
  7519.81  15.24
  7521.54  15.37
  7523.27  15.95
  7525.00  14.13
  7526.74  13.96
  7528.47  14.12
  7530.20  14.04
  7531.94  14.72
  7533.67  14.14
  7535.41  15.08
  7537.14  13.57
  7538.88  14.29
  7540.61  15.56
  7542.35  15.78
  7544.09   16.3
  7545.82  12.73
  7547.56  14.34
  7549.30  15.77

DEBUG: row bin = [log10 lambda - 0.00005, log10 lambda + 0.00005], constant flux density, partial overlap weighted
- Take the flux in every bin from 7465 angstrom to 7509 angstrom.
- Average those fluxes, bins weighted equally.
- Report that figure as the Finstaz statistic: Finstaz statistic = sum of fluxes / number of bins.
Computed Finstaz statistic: 13.7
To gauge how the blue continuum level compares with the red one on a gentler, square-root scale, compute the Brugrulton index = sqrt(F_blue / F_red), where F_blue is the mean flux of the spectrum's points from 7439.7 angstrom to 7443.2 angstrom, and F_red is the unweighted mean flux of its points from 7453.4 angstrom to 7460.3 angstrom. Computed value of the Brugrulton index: 1.04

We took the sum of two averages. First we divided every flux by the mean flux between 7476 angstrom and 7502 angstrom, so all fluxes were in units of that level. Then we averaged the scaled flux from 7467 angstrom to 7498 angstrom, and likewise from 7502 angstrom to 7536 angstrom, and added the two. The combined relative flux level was 1.97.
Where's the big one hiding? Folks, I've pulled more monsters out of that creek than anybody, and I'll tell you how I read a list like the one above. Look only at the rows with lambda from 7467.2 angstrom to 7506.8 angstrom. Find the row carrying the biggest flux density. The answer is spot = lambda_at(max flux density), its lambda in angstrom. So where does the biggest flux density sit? 7485.26 angstrom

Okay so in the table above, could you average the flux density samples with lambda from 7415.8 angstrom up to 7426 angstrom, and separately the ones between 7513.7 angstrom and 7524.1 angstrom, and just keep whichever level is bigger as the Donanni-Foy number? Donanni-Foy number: 13.9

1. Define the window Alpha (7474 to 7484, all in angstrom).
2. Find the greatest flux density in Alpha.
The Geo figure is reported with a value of 14.38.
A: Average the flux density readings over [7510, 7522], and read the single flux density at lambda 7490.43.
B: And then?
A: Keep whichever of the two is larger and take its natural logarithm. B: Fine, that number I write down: 2.61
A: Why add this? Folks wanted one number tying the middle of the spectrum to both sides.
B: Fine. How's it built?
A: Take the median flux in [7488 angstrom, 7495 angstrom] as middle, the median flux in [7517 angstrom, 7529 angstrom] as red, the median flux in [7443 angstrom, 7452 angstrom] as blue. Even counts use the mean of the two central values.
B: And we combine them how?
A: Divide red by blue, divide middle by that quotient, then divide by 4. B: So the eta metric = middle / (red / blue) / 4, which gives 3.64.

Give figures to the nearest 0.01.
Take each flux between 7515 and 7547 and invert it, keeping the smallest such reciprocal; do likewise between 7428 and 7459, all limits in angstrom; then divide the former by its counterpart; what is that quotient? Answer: 1.03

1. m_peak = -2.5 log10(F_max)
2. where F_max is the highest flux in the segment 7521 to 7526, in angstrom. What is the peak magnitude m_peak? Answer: -3.01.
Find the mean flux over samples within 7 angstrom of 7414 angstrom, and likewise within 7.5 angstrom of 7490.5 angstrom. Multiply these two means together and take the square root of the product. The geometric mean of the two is 13.6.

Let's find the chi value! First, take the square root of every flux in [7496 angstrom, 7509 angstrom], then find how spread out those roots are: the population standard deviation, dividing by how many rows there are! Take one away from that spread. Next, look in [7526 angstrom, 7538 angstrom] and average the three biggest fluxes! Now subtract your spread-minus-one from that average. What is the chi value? 15.5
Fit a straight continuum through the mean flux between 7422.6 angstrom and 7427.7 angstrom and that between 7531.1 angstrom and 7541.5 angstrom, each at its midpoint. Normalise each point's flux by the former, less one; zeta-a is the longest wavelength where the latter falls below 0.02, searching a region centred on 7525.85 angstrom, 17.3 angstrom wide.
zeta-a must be 7533.67 angstrom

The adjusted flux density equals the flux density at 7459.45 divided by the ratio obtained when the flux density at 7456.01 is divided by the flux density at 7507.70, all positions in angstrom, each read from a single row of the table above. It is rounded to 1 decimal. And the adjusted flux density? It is 13.2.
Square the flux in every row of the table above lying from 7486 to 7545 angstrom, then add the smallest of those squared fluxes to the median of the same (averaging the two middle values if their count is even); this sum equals 339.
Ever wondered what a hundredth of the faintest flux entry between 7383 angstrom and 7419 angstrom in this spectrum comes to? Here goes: 0.112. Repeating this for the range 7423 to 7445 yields 0.114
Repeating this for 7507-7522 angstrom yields 0.118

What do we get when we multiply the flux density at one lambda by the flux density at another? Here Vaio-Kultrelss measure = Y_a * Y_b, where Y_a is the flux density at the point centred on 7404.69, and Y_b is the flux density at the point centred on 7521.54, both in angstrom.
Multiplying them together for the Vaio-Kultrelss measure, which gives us 218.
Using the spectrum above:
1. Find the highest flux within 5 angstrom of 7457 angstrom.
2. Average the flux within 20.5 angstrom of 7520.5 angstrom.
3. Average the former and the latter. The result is 14.7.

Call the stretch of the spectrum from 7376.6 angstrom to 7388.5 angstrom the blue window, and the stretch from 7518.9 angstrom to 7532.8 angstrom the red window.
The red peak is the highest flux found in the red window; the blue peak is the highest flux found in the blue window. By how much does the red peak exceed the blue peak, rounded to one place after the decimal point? 1.3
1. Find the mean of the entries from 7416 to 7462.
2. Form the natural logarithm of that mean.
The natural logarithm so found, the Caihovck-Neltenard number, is 2.652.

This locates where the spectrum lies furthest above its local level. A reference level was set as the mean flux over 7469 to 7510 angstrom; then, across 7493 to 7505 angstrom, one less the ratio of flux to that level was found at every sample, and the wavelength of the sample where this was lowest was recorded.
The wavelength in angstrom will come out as 7500.78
